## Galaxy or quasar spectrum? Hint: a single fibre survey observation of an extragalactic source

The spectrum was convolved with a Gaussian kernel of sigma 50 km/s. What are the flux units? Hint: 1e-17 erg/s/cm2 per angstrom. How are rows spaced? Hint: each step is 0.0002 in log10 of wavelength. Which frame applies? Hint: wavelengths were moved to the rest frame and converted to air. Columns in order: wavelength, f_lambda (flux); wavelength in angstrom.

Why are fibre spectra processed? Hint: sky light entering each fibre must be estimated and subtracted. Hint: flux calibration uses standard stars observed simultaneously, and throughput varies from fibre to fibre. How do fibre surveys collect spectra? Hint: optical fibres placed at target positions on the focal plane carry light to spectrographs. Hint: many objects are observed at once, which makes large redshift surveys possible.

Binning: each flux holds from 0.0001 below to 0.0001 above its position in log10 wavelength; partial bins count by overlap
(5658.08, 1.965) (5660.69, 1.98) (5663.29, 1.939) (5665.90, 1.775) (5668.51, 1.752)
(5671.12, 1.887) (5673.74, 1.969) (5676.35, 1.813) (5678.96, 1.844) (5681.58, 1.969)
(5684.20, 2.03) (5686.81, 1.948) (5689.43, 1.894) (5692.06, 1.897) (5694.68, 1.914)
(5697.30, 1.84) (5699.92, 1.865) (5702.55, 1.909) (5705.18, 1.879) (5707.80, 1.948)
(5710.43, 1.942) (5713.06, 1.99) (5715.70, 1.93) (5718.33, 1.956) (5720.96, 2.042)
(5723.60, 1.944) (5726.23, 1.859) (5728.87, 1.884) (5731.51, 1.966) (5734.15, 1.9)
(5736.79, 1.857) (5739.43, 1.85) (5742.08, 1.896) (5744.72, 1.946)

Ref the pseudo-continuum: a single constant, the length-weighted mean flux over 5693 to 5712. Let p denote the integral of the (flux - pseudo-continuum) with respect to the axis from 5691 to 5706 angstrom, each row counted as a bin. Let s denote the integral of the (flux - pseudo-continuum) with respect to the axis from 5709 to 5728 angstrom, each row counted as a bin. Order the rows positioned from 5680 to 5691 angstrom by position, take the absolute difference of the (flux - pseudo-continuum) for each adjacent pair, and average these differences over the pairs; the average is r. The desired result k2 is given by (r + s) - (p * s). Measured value 1.2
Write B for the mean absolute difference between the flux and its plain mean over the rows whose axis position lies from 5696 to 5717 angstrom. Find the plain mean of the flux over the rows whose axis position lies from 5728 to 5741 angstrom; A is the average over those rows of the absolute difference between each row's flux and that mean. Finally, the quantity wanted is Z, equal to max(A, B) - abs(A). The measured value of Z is 0.006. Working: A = 0.03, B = 0.040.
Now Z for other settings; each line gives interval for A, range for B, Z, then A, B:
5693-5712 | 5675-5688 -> 0.041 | 0.03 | 0.074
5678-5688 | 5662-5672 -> 0.023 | 0.05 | 0.075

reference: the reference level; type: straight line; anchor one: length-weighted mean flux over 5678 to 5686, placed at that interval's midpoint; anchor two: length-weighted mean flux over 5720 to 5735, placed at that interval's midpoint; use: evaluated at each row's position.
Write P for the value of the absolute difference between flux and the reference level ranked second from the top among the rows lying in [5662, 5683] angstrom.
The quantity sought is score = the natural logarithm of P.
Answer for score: -1.69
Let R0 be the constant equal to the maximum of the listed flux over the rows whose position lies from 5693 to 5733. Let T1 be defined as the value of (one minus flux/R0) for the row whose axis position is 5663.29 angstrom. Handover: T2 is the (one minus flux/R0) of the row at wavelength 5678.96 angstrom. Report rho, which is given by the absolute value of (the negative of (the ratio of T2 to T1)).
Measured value 1.9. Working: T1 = 0.050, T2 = 0.10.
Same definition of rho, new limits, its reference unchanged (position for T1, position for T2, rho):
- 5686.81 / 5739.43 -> 2.0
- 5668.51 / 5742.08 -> 0.5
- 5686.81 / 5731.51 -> 0.8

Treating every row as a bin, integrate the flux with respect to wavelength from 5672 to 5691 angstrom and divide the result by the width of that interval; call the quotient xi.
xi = 1.92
